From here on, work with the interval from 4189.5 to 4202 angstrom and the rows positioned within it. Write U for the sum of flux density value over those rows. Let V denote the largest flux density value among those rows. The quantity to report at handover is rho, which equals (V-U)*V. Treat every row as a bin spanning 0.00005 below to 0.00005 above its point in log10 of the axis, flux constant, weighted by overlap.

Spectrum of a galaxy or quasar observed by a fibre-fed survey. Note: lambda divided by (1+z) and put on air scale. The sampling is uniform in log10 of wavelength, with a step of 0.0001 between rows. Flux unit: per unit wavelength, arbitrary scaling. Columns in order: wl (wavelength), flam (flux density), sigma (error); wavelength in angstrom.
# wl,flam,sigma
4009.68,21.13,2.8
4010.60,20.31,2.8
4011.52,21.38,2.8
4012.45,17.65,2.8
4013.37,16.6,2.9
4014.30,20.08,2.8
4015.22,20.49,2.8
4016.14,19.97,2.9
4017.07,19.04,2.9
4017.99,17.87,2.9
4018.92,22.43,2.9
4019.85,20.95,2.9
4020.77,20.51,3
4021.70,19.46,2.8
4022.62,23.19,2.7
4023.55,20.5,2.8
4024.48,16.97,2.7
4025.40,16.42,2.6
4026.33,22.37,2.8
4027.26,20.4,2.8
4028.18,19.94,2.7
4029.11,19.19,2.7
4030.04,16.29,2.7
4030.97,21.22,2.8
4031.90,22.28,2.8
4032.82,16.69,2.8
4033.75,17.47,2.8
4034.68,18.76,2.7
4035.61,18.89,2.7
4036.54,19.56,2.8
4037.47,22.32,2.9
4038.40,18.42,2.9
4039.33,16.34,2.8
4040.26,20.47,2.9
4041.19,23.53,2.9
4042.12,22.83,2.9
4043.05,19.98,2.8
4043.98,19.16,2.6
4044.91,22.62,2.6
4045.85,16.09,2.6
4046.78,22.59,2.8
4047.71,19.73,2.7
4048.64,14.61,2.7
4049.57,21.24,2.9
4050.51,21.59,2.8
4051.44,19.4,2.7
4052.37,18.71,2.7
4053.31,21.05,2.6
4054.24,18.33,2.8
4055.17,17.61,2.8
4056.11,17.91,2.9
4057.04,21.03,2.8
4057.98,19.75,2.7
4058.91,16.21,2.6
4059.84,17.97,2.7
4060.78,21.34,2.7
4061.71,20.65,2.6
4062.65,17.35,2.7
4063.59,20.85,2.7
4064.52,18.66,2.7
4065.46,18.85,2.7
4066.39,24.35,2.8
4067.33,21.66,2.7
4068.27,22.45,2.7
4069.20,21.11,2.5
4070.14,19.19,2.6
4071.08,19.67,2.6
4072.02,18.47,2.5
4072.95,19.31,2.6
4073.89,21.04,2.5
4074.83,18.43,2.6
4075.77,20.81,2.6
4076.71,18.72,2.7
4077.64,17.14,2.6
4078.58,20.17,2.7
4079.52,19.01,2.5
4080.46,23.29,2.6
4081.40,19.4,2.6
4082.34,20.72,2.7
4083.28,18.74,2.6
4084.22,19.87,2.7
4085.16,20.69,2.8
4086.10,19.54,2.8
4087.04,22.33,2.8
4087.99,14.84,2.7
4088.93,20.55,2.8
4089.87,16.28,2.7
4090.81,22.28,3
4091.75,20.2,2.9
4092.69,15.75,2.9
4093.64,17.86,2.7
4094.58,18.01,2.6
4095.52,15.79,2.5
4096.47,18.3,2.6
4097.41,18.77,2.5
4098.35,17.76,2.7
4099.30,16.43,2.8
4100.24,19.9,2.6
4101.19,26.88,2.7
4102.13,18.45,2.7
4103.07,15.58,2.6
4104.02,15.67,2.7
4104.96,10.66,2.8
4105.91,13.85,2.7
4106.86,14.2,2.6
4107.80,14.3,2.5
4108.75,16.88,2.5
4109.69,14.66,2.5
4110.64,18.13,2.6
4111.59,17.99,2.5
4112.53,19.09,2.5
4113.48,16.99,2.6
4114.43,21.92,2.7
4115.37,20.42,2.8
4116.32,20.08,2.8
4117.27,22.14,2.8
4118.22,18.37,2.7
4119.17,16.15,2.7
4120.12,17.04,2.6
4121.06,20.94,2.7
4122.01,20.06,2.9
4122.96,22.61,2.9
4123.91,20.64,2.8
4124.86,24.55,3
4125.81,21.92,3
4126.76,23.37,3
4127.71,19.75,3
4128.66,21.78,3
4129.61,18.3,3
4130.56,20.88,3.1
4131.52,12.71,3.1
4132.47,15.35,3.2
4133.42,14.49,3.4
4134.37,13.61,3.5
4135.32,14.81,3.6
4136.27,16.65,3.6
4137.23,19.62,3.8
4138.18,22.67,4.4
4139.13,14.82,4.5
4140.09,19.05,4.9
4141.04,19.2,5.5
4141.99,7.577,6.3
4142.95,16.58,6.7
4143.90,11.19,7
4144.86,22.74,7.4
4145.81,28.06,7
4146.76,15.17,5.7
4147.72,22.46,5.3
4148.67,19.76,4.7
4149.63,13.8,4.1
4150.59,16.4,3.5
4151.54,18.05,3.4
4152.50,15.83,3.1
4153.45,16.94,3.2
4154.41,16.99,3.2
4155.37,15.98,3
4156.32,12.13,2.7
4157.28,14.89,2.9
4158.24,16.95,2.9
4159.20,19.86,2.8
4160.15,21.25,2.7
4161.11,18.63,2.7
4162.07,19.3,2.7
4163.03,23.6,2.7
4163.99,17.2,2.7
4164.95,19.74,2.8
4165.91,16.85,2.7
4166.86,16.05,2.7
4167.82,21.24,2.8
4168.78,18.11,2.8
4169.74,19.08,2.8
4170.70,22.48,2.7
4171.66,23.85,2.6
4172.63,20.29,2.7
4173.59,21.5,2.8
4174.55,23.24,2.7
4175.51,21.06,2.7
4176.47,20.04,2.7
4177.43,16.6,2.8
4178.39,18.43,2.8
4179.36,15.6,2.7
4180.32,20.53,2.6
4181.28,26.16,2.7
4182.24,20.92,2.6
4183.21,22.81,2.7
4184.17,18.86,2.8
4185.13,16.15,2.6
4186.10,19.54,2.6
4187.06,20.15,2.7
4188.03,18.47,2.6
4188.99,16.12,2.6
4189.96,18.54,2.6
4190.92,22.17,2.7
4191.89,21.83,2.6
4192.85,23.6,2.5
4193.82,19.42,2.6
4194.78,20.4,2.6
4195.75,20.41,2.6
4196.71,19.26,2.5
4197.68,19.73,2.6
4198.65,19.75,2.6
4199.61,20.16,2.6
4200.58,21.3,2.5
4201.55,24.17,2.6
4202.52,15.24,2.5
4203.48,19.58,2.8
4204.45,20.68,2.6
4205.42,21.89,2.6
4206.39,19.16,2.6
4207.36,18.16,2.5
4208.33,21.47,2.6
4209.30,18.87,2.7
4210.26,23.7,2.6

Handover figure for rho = -5960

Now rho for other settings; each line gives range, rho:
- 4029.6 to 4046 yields -7751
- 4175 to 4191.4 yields -8005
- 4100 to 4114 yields -6084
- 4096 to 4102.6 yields -2946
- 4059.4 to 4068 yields -3831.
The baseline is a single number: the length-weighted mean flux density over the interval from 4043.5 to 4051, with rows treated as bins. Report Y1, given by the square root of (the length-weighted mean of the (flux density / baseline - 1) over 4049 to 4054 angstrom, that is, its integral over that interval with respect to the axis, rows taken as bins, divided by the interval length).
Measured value 0.16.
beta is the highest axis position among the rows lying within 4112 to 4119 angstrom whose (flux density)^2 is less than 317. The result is 4113.48 angstrom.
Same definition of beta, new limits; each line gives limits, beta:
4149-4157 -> 4156.32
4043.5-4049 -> 4048.64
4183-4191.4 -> 4188.99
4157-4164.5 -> 4163.99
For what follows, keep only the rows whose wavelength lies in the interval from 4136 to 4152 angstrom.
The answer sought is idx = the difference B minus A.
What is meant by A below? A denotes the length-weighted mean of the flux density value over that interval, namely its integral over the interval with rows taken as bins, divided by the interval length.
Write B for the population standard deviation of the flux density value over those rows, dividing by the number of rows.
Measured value -13.2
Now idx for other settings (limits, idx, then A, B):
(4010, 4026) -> -17.8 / 19.7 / 1.9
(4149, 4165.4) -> -14.8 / 17.5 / 2.7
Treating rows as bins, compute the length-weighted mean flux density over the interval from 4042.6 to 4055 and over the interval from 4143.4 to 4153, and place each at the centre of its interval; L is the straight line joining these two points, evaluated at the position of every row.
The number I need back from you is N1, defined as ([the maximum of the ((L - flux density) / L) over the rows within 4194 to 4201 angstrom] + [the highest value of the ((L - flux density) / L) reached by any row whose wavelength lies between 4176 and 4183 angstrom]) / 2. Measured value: 0.02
